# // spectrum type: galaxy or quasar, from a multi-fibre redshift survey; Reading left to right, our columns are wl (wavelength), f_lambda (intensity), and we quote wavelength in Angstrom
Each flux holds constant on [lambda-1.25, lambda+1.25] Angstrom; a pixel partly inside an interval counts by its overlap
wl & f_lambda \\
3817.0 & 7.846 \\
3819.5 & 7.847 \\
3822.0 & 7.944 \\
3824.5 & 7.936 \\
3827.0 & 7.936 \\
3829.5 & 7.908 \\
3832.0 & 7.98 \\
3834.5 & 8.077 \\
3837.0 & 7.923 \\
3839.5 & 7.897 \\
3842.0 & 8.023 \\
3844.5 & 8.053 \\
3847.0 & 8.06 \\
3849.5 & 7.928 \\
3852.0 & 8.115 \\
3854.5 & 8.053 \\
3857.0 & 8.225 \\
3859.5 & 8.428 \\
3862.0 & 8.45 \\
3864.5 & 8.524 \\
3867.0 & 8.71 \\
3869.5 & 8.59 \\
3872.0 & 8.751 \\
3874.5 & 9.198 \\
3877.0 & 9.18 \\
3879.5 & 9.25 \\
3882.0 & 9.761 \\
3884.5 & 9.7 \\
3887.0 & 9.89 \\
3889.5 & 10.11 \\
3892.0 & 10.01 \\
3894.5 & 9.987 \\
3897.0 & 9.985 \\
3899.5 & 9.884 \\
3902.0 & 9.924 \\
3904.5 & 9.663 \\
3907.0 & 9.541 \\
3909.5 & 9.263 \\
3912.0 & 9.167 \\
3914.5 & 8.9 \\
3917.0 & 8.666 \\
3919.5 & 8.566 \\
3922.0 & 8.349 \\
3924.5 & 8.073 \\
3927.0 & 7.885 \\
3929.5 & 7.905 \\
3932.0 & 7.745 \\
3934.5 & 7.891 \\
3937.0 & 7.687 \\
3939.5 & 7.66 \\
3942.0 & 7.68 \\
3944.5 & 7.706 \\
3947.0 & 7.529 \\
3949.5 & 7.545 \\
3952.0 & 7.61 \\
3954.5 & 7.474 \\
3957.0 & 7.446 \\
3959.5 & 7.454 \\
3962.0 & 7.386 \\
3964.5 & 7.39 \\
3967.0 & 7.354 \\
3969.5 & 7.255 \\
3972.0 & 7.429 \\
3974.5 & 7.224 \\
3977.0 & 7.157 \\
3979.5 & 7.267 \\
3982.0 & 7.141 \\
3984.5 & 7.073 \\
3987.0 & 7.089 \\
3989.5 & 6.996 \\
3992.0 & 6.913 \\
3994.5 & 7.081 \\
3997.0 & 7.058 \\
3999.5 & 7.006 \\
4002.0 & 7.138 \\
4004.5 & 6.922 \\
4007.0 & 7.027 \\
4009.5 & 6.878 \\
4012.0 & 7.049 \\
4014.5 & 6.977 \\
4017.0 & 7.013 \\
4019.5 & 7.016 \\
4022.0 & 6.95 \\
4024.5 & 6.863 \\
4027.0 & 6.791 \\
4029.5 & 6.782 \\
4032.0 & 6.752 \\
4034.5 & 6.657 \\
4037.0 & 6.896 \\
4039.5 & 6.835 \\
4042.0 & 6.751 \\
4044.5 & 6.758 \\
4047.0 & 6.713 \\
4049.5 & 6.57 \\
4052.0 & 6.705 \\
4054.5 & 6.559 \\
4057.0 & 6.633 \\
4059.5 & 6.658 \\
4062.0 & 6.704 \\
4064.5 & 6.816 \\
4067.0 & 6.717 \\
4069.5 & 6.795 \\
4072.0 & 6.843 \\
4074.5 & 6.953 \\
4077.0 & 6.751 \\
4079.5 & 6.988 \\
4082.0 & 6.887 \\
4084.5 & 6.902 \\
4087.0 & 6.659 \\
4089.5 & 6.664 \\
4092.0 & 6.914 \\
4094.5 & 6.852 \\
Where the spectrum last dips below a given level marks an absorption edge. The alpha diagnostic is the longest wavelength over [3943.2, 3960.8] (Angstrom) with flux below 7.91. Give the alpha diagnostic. 3959.5 Angstrom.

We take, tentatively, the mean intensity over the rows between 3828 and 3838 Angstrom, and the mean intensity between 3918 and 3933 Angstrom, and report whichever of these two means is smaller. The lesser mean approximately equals 7.97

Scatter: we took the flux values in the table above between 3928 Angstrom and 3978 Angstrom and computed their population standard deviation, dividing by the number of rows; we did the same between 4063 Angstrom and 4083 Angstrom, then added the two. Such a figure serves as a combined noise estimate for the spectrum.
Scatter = 0.29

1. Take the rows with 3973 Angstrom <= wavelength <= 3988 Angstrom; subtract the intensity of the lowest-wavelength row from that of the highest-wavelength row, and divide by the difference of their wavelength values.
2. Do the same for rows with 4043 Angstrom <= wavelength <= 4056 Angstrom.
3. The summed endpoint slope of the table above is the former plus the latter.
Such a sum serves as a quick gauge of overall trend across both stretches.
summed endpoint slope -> -0.031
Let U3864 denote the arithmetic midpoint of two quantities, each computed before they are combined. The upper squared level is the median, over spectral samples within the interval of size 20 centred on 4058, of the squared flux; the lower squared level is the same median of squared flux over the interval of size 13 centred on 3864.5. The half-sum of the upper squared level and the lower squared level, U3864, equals 59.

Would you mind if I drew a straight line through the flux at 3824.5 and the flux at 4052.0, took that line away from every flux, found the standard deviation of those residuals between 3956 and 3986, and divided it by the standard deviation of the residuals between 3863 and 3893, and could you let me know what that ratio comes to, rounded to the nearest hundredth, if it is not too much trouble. 0.14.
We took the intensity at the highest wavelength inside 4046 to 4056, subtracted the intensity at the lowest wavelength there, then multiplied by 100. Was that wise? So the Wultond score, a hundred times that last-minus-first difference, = -15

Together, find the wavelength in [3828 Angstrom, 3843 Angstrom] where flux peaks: 3834.5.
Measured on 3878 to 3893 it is 3889.5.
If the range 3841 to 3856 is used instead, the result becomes 3852.0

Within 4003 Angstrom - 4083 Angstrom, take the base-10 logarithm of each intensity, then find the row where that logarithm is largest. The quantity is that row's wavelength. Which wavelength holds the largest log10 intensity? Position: 4012.0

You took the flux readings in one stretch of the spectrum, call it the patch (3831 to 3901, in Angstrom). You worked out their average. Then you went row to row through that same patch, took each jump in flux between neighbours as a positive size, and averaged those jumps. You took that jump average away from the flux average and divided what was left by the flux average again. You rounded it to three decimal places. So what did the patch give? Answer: 0.985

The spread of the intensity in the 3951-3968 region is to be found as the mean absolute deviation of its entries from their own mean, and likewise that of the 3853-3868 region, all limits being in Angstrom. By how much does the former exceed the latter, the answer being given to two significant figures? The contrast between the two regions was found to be -0.11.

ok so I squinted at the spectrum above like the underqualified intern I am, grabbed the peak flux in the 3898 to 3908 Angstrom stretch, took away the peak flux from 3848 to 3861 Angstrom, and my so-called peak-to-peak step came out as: 1.5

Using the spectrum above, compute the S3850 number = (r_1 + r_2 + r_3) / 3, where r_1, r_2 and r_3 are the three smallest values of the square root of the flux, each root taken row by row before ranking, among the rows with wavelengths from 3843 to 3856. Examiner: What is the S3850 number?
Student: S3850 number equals 2.8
